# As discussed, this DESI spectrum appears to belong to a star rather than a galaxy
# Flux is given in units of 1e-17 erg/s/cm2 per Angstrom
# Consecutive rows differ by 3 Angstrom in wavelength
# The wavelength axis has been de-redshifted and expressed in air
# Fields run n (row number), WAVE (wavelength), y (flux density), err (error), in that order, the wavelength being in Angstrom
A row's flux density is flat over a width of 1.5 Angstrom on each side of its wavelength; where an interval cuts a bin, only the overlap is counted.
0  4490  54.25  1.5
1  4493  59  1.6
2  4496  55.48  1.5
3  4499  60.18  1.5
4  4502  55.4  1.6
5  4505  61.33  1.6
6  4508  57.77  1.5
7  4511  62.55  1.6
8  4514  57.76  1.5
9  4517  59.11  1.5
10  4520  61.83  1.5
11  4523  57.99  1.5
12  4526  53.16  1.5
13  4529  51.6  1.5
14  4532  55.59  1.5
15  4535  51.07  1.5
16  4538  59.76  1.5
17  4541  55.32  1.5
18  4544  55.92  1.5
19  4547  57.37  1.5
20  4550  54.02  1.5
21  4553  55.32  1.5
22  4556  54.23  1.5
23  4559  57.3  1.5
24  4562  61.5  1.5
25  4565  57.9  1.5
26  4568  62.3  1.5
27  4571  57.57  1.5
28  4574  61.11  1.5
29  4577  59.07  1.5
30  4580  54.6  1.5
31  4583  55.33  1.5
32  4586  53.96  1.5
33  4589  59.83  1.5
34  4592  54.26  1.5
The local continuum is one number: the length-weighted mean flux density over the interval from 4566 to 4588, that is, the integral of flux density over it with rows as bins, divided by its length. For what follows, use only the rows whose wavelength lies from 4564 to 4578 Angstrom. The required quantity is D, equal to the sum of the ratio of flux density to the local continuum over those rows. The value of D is 5.2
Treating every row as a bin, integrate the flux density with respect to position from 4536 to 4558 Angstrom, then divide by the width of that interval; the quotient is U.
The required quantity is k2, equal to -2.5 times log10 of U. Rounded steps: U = 55.9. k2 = -4.37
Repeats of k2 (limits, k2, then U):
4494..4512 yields -4.42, 58.7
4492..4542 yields -4.40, 57.4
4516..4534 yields -4.38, 56.3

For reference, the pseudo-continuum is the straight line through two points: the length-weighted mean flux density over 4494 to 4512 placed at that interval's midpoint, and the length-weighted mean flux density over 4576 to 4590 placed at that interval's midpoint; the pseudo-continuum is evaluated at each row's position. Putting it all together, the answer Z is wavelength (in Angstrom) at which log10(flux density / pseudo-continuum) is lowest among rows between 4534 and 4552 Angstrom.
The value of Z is 4535 Angstrom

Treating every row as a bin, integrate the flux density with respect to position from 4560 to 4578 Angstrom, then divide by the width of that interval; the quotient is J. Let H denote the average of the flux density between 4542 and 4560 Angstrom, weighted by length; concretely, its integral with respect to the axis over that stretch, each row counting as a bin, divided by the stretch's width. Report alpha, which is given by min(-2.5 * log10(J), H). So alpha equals -4.44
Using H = 55.6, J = 59.9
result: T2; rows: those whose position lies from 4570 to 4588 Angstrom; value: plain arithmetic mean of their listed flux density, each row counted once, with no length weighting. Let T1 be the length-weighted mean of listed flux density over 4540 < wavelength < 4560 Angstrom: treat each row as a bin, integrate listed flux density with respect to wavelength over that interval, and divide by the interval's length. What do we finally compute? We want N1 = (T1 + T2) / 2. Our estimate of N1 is 56.3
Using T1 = 55.6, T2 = 56.9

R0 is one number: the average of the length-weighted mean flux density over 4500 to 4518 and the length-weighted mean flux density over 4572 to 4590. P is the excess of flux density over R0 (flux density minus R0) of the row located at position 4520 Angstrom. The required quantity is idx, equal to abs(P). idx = 3.7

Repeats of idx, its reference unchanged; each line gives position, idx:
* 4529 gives 6.5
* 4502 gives 2.7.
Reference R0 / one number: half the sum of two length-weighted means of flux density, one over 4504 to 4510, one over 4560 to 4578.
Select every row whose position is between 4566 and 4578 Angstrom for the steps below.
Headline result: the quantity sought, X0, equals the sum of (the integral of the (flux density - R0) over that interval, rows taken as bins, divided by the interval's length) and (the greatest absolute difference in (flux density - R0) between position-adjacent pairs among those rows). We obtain 4.9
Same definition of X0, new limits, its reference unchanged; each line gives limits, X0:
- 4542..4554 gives -0.7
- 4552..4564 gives 1.6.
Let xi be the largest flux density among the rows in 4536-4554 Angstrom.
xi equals 59.76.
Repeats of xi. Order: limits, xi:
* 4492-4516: 62.55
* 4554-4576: 62.3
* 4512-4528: 61.83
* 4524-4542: 59.76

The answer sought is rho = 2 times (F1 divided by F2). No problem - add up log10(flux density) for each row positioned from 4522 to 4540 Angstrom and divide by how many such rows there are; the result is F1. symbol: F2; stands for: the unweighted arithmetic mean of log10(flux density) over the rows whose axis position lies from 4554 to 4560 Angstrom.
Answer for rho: 1.991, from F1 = 1.74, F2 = 1.746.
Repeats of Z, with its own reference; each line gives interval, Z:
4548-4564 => 4550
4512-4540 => 4535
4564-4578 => 4571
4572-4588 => 4586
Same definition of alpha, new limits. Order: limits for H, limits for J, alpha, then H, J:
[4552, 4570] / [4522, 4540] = -4.35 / 58.2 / 54.8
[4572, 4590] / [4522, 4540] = -4.35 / 57.3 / 54.8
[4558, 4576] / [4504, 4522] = -4.44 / 59.7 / 60.0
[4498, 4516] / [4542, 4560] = -4.36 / 59.1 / 55.6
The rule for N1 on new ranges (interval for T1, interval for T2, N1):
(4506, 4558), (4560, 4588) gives 57.3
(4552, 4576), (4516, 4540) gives 57.4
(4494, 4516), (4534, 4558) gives 57.0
